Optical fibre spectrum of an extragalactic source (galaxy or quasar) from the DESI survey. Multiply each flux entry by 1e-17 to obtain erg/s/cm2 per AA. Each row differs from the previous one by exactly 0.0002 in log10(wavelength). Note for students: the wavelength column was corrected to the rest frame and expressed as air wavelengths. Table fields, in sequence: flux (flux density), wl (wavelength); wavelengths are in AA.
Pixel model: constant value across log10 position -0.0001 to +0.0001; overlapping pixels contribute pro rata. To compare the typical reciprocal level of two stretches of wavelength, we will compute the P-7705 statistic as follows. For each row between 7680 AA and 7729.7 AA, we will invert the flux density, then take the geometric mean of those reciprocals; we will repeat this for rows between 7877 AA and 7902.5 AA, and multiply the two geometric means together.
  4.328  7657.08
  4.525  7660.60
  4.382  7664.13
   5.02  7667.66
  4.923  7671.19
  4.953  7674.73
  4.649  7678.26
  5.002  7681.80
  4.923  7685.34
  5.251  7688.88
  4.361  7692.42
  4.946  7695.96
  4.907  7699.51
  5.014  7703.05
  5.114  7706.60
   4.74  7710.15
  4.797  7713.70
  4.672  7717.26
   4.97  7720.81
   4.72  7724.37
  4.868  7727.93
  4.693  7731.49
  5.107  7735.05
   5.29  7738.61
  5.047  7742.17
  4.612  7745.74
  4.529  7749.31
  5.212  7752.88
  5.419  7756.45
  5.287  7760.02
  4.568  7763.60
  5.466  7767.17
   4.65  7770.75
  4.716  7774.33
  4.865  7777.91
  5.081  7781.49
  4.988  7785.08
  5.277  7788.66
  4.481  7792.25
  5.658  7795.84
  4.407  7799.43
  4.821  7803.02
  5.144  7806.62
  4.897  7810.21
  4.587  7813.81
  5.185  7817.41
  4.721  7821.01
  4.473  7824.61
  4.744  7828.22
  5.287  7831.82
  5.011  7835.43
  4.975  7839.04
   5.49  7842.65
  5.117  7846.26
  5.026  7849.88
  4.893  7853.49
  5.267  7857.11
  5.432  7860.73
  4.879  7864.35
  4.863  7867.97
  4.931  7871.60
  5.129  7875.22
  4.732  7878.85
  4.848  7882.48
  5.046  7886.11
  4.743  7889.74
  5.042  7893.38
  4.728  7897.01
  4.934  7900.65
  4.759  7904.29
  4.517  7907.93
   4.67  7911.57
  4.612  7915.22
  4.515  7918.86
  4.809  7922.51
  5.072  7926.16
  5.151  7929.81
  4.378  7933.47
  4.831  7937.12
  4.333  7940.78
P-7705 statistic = 0.0422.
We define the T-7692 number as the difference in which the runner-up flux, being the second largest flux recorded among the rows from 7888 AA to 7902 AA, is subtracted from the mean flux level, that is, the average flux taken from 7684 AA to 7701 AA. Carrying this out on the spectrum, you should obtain -0.06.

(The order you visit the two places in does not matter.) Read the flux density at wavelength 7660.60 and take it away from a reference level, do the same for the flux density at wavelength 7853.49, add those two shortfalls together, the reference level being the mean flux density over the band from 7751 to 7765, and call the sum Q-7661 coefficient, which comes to 0.8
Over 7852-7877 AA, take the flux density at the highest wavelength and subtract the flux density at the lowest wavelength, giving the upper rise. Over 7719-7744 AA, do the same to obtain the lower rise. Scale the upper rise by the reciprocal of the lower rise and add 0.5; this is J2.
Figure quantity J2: 3.6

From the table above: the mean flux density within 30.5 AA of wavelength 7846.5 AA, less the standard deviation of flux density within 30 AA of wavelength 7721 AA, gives 4.79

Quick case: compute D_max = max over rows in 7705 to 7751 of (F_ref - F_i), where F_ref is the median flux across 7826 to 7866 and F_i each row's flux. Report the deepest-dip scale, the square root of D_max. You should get 0.70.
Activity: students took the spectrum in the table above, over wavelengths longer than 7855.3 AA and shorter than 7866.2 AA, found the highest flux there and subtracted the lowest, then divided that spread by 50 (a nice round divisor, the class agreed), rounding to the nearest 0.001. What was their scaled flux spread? 0.011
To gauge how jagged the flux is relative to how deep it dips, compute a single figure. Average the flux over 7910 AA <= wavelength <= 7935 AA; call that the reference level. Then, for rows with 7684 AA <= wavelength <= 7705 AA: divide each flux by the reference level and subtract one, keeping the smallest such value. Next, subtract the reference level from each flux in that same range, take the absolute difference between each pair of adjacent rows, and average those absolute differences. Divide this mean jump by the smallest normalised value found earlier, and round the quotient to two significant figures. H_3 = -4.8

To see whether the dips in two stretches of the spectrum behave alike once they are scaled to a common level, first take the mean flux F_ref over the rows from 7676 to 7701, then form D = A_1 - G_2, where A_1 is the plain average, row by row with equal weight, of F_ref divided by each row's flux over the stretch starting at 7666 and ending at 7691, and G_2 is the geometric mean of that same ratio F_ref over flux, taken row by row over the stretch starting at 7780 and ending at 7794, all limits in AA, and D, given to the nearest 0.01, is 0.00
